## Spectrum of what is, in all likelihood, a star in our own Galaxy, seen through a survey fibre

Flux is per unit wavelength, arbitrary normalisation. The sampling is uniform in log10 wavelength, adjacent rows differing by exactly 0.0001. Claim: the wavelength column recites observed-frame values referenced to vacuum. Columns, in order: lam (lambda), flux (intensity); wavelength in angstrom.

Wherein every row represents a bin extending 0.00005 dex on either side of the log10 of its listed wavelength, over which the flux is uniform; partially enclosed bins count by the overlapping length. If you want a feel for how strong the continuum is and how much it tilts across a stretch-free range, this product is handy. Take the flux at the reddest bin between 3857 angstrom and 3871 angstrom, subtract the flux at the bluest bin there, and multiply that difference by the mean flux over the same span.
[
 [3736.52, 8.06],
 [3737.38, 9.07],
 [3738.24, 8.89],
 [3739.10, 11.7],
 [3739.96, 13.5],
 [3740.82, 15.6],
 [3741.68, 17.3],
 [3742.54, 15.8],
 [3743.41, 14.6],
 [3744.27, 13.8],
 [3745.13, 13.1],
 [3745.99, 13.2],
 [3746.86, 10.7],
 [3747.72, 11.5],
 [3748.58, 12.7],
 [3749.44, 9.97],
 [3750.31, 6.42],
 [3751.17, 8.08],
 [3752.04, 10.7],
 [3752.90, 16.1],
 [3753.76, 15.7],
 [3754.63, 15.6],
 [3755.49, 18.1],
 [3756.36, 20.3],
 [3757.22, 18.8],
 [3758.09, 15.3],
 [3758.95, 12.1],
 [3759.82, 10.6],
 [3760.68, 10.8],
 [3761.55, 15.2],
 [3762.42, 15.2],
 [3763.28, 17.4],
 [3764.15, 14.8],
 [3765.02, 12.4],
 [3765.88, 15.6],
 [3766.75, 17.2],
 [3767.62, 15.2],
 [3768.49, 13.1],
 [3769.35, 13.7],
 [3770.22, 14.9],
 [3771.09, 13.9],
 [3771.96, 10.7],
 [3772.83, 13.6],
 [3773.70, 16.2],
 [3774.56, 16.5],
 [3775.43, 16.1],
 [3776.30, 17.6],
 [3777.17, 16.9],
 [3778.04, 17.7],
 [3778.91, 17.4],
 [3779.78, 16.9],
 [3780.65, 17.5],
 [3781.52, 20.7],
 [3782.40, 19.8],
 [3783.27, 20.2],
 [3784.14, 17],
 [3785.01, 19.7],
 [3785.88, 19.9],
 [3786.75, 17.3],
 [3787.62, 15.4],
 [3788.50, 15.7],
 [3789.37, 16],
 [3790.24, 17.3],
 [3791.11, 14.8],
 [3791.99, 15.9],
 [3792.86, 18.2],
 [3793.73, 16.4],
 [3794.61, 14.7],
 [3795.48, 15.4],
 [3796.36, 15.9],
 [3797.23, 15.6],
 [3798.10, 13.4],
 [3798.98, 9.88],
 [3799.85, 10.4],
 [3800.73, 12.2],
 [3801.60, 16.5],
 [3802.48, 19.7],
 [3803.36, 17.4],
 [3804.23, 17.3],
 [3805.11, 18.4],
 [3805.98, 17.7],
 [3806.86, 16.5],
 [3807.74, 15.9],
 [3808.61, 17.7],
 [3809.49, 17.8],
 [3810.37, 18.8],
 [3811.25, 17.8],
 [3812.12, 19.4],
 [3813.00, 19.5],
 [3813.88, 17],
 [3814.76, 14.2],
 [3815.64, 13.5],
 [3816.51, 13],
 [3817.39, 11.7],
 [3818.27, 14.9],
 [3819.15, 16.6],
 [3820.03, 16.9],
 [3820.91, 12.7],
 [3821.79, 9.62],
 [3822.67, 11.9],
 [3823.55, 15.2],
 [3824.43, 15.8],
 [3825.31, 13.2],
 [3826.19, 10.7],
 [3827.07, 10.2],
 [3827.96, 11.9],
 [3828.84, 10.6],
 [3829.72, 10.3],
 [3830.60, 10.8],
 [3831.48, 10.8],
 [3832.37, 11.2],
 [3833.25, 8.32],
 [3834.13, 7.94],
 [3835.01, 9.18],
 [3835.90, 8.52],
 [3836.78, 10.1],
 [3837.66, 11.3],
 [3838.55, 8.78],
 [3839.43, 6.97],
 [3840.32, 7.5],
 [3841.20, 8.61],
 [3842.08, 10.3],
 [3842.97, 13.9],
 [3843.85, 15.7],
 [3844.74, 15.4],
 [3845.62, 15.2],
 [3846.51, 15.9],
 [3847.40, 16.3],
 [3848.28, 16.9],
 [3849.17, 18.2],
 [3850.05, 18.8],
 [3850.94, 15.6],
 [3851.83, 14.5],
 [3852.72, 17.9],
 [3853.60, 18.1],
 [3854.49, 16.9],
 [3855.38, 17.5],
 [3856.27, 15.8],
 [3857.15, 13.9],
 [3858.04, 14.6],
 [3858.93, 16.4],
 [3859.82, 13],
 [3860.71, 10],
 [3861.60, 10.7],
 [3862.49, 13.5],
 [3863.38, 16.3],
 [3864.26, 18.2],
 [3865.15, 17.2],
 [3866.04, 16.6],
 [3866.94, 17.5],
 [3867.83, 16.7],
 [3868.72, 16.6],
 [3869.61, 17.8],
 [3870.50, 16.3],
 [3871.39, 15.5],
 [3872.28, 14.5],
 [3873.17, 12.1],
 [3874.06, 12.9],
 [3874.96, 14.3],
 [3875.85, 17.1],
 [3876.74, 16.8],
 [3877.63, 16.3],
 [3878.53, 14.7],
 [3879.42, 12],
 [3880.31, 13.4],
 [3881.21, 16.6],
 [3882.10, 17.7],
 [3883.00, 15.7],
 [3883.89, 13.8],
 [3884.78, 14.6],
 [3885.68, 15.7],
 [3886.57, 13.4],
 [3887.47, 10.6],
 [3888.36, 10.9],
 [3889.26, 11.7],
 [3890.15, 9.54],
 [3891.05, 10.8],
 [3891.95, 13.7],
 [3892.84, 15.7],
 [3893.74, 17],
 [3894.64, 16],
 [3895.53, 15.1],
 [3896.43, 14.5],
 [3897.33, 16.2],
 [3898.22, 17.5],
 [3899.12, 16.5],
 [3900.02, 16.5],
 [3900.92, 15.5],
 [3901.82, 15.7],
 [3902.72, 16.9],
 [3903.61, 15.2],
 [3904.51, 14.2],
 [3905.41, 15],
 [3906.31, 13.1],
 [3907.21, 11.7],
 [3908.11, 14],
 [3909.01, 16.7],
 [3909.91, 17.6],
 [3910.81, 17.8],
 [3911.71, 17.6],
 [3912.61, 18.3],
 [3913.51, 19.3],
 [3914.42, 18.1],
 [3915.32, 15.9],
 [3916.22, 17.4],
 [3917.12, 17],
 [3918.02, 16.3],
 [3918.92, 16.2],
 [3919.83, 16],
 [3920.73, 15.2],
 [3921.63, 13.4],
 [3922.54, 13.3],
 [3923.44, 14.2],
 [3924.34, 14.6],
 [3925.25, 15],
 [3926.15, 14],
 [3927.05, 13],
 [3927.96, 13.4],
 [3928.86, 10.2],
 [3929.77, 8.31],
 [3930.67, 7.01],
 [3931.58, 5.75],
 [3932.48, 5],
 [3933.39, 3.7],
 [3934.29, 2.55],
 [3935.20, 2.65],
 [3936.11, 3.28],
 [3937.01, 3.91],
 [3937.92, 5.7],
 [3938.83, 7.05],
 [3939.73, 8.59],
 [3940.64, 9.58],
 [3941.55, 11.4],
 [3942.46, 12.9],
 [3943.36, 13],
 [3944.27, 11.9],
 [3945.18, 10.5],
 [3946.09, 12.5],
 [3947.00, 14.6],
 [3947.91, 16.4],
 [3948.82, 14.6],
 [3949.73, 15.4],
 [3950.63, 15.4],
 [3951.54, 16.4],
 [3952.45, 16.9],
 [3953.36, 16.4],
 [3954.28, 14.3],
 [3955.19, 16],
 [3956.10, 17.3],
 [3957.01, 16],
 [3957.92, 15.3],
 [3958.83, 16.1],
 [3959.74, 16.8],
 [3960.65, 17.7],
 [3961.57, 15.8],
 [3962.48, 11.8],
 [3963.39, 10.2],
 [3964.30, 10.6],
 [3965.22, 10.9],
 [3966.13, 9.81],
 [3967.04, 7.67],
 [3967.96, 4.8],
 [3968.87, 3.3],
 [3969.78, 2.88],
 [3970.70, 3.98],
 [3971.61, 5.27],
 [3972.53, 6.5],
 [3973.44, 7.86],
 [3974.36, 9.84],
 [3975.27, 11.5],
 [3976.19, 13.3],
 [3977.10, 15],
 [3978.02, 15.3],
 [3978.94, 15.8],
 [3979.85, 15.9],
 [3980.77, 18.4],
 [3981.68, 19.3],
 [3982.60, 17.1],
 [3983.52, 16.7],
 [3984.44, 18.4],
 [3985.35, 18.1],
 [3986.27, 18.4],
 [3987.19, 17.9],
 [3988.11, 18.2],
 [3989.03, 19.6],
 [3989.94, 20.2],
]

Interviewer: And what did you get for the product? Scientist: 37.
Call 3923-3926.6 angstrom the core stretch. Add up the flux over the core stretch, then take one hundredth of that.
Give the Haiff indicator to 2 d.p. 0.58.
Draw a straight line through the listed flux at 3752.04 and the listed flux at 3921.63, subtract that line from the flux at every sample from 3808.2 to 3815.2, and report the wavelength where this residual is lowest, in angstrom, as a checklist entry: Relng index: 3814.76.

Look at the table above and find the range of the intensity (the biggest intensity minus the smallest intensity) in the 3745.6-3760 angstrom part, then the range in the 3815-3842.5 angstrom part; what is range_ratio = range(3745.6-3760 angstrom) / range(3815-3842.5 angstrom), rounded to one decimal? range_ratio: 1.4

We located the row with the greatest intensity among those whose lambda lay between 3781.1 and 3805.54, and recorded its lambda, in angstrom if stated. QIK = 3781.52 angstrom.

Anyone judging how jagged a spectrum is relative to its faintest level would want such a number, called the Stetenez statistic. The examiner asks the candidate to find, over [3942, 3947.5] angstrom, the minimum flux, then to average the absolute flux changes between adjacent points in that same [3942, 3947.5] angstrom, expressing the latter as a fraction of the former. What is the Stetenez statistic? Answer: 0.128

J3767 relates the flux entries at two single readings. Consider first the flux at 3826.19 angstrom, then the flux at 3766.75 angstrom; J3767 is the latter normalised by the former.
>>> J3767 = 1.6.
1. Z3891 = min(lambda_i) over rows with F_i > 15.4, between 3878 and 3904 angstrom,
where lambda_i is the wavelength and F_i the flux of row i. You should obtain 3881.21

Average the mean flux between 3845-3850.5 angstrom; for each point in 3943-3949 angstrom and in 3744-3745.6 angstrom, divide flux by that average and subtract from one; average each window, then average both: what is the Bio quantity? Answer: 0.21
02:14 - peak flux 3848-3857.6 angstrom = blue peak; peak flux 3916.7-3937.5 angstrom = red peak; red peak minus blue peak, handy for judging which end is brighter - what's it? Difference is -2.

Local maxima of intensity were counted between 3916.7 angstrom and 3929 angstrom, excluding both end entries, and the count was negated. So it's -2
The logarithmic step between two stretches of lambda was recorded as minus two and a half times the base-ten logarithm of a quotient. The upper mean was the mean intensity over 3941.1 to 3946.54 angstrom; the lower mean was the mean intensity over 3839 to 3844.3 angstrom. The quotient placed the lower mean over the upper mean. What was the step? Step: 0.1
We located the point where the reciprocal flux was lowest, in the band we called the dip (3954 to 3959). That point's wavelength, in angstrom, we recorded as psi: 3956.10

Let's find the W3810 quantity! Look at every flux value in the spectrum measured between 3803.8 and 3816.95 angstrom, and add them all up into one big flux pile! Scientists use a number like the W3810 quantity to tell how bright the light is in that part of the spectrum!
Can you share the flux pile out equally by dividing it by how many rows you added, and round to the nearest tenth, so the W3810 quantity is 17.0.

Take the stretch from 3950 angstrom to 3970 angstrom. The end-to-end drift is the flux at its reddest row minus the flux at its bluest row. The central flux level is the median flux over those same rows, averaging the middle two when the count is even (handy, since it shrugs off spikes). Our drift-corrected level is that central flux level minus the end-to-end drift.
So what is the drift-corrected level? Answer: 27.9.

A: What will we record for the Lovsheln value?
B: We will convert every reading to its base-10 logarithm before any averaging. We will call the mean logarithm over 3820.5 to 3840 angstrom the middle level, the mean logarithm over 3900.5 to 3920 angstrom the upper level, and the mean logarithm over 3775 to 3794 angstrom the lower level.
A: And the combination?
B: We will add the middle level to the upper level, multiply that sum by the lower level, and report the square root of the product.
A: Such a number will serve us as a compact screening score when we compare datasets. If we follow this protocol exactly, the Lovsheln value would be 1.66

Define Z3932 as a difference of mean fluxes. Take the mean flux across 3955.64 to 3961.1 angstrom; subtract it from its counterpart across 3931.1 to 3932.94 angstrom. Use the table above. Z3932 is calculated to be -11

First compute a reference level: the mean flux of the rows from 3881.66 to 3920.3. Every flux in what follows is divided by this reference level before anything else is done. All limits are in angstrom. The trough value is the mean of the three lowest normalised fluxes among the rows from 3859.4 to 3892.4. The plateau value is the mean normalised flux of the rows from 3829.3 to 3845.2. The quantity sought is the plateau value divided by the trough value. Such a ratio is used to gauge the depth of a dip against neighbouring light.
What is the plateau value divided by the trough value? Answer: 1.03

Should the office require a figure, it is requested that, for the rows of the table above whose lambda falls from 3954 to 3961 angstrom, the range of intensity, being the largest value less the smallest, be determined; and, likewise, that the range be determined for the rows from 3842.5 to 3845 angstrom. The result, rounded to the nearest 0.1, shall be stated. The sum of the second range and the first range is 5.2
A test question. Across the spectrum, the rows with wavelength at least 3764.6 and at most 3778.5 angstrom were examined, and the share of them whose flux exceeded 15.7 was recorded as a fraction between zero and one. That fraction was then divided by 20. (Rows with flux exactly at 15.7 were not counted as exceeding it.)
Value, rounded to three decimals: 0.022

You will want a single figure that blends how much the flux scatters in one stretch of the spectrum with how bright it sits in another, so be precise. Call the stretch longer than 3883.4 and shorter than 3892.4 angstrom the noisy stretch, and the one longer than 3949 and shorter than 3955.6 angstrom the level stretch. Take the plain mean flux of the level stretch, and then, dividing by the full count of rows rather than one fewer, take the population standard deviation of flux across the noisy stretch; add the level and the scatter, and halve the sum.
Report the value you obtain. 8.9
